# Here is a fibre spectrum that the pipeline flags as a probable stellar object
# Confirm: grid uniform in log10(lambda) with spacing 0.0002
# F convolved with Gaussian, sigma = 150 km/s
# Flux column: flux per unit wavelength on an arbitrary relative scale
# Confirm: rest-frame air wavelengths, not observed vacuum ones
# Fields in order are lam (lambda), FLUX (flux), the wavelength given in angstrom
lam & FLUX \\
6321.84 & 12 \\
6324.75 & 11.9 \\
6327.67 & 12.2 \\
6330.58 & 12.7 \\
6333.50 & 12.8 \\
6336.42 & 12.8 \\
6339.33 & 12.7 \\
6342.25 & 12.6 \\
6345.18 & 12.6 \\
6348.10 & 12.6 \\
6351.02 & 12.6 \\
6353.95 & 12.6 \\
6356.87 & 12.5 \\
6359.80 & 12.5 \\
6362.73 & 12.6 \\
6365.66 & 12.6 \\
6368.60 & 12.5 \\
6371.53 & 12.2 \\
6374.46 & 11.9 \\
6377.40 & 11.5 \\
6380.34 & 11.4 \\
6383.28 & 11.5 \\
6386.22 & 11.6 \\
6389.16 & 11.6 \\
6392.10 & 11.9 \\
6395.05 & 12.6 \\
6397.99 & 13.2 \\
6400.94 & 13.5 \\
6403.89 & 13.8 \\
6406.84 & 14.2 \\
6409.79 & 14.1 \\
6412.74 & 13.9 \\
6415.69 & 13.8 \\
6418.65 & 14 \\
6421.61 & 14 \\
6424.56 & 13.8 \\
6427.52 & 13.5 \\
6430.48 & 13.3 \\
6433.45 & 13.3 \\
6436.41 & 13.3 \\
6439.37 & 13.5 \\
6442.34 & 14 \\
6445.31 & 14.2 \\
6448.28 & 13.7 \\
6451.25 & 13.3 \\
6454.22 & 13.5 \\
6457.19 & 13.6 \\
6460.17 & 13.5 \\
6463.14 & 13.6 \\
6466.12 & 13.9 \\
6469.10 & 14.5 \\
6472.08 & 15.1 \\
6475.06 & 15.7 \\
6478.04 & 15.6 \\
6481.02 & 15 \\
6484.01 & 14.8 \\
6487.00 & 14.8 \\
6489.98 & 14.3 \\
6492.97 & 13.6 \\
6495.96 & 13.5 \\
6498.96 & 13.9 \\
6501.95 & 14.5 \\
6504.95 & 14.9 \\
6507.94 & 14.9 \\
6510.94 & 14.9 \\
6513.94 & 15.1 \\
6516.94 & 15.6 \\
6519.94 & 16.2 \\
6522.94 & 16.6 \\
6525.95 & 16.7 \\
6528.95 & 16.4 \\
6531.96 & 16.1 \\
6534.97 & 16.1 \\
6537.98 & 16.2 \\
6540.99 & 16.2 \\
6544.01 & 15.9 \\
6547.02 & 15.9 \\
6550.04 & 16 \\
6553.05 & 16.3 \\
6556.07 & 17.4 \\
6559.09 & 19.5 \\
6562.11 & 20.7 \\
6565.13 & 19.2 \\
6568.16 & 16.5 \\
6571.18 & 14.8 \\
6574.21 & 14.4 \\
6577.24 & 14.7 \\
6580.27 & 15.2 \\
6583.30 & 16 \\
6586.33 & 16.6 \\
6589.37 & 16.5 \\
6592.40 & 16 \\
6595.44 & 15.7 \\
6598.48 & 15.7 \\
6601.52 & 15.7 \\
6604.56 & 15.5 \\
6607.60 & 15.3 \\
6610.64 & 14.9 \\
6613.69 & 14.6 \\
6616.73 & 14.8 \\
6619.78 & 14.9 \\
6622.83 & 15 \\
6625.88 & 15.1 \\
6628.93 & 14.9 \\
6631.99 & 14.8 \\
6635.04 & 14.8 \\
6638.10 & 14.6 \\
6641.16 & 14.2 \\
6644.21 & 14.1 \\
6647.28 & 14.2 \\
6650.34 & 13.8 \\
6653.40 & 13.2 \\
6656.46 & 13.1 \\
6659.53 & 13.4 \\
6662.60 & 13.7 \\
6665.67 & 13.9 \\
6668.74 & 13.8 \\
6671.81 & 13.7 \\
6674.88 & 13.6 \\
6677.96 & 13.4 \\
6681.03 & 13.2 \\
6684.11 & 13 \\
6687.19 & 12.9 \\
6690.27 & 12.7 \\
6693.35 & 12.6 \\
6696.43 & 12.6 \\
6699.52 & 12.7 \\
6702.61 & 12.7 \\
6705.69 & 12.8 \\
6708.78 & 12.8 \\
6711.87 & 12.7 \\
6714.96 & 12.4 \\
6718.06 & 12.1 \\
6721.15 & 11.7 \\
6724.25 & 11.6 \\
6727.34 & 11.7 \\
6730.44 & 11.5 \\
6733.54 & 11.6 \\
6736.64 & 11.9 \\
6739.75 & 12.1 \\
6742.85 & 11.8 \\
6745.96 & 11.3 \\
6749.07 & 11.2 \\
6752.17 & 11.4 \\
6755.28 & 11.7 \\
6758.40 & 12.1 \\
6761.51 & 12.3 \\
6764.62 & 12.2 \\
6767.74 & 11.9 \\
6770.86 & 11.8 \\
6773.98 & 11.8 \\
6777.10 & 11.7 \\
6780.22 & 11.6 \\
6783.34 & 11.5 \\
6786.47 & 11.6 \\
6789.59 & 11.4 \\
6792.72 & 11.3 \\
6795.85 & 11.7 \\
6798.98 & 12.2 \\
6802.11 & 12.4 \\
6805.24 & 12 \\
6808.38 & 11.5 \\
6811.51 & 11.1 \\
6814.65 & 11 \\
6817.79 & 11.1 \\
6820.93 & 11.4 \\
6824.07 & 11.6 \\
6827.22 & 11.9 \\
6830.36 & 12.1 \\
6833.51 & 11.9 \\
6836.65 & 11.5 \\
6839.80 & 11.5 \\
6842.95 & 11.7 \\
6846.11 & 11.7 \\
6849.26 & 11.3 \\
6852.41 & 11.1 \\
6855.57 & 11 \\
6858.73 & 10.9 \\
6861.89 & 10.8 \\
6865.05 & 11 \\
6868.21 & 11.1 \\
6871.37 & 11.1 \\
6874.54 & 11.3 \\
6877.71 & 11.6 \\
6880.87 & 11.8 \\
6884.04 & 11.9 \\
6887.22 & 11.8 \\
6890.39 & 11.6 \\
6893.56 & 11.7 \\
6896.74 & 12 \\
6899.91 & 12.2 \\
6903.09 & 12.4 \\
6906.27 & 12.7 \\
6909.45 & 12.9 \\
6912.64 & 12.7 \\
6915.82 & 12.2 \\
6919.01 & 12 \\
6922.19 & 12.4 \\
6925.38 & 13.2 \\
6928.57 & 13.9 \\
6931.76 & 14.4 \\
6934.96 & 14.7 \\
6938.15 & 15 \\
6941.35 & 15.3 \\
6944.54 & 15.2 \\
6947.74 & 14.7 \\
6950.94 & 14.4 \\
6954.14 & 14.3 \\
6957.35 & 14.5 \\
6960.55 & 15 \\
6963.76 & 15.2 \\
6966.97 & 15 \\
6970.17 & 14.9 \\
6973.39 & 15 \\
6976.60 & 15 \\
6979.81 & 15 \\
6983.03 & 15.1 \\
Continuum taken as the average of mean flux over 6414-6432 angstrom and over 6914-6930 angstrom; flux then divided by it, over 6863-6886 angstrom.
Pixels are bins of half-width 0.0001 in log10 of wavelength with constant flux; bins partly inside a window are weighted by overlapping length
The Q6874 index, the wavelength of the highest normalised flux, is 6884.04 angstrom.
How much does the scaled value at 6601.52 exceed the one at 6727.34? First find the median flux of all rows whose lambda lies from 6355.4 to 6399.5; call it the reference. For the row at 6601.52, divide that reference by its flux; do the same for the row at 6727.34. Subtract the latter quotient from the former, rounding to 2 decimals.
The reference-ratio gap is -0.27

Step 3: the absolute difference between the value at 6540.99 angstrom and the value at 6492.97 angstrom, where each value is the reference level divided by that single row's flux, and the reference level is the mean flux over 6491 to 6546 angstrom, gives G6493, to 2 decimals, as 0.18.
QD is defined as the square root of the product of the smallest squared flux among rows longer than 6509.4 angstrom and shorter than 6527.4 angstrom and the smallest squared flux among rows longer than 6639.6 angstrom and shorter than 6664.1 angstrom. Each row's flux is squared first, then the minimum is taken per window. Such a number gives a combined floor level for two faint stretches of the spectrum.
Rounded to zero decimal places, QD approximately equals 195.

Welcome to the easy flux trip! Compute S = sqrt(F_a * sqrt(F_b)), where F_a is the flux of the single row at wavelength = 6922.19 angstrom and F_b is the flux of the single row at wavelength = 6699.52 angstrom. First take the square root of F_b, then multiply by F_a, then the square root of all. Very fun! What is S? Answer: 6.65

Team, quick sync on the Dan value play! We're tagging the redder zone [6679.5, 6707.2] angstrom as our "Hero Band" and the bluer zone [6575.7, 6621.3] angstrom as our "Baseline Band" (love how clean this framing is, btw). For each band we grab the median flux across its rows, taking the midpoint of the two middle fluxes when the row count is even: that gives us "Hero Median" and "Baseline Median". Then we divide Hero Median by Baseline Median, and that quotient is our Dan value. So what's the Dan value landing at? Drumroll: 0.82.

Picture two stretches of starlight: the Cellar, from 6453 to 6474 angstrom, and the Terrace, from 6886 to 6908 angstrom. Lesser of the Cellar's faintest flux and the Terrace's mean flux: 12.1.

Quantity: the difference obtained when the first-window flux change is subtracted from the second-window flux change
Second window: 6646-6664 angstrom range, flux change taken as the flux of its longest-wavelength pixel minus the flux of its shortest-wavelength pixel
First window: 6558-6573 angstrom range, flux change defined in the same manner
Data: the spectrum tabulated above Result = 4.2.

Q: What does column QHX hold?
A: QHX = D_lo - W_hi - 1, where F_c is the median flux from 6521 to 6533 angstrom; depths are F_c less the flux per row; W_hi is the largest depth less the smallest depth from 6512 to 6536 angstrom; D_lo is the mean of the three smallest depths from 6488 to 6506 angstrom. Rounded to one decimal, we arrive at -0.7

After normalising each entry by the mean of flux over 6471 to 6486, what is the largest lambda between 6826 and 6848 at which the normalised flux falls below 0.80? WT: 6846.11 angstrom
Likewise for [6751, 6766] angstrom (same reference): 6758.40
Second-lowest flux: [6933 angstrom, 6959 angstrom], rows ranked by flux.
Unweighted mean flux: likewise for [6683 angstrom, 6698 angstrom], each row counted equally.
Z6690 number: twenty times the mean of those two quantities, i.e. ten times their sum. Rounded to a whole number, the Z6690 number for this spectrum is 272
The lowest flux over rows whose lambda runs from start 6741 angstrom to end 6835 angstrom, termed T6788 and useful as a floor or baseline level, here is 11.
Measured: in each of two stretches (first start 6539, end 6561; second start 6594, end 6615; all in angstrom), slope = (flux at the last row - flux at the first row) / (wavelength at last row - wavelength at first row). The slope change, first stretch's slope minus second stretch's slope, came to 0.24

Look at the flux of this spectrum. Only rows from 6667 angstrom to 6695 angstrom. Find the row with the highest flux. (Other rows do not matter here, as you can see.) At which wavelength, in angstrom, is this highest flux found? 6668.74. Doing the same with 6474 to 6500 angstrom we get 6475.06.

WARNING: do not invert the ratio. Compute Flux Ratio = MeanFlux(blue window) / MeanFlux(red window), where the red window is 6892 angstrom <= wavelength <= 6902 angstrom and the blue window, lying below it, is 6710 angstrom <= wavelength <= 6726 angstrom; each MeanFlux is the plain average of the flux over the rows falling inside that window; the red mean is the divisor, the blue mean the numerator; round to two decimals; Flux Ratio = 1.01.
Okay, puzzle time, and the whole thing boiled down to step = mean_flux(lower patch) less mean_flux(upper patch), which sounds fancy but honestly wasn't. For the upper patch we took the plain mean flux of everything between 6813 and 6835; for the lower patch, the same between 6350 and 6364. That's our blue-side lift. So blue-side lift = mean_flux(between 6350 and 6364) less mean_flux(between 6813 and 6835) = 1.0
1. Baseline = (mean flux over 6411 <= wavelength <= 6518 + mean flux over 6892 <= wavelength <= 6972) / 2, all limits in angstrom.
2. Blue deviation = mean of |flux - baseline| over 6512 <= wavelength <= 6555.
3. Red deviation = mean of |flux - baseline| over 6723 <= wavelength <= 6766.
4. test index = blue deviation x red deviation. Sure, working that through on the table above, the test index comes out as 5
